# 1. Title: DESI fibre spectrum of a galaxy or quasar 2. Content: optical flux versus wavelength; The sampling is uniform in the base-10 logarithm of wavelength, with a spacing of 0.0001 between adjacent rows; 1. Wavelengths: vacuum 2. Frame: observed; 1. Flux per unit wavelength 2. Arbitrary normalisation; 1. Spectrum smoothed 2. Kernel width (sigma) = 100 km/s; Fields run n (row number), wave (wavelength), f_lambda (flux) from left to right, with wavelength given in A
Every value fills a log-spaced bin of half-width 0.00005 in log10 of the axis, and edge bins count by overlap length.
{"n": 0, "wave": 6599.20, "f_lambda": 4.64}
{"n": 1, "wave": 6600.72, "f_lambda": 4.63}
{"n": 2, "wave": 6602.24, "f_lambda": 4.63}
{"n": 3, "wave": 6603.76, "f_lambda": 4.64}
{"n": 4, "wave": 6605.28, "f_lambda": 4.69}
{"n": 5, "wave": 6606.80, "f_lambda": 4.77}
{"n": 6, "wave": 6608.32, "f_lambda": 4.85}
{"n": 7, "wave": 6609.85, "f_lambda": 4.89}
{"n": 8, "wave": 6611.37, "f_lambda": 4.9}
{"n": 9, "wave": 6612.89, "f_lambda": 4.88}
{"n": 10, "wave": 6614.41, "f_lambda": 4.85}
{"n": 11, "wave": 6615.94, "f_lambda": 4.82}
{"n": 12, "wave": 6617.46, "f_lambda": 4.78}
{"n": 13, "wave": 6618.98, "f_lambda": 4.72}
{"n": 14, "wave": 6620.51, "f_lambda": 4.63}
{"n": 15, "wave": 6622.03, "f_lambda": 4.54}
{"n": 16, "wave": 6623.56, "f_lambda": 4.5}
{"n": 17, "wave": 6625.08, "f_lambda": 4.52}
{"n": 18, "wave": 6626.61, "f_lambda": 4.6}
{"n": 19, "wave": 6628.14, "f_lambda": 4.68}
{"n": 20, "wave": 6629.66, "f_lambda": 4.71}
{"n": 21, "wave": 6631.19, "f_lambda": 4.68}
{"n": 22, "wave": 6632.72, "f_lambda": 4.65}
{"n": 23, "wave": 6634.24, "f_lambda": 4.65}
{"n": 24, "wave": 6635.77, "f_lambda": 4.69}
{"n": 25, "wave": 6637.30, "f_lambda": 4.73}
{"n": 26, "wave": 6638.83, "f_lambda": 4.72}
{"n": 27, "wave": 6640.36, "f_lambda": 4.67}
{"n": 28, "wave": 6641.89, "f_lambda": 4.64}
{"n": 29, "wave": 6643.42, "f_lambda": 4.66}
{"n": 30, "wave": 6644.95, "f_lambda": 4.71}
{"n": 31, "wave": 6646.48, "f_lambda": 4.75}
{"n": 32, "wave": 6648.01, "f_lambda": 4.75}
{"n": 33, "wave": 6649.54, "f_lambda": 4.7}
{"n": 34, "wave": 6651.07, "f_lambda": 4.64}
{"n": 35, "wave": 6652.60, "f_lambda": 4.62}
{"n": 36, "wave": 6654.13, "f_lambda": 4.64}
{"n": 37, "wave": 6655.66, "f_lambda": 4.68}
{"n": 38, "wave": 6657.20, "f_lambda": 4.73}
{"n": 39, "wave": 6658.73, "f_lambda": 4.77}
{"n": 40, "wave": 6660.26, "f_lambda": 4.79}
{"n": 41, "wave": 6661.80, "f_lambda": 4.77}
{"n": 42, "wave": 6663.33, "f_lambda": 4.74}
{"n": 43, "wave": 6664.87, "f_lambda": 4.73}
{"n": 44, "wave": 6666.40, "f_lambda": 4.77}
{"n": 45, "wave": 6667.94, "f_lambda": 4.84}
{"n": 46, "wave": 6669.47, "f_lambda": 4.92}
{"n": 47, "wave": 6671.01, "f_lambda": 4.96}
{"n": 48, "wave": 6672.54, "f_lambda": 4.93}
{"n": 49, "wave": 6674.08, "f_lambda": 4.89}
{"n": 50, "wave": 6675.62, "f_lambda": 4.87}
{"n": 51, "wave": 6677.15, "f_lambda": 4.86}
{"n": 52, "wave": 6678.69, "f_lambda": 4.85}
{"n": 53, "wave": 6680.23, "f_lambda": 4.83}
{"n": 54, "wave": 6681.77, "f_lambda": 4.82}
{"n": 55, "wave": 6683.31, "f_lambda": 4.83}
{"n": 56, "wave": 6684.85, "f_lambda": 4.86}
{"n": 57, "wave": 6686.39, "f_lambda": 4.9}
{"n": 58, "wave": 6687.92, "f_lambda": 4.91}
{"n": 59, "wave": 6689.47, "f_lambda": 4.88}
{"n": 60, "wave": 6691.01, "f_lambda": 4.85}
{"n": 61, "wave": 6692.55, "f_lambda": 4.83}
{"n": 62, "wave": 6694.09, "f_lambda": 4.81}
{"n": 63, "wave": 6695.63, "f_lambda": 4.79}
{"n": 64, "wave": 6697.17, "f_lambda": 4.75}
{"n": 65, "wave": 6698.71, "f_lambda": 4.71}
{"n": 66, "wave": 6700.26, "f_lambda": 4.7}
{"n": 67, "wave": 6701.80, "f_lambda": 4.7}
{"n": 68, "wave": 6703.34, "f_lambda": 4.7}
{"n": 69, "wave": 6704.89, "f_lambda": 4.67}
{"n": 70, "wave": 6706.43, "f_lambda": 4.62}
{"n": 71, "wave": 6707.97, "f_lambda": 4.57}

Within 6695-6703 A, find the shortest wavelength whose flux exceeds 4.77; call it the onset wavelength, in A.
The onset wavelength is 6695.63 A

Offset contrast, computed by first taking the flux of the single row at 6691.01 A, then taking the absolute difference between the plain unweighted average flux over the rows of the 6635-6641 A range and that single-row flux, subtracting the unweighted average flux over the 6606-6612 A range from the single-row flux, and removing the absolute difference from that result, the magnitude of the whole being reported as 0.15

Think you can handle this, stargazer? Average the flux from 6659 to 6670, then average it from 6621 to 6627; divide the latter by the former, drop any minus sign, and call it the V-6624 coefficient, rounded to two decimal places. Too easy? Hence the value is 0.95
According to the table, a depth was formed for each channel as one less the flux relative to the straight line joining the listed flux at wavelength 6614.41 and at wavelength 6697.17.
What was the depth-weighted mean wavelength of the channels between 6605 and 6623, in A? 6617.2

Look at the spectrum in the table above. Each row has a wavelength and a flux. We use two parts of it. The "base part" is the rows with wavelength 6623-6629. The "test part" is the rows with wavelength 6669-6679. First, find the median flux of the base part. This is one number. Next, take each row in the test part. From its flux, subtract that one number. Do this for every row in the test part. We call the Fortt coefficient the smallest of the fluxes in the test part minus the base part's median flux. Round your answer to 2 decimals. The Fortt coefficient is 0.29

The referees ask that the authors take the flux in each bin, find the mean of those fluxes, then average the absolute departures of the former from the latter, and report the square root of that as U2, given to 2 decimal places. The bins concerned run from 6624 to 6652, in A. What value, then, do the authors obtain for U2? 0.20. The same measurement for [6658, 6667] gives 0.13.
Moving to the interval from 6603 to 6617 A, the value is 0.27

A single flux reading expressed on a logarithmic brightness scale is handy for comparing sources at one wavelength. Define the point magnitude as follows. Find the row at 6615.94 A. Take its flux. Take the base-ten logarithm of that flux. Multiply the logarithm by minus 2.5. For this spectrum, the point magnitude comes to -1.71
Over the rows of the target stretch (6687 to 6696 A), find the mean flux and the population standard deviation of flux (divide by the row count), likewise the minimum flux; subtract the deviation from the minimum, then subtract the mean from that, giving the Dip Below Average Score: -0.10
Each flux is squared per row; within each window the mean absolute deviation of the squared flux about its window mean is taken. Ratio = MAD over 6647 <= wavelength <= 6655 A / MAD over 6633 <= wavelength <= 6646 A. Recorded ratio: 1.5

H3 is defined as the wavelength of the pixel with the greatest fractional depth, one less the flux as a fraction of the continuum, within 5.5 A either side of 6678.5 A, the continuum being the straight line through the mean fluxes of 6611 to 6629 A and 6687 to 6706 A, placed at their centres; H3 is 6681.77 A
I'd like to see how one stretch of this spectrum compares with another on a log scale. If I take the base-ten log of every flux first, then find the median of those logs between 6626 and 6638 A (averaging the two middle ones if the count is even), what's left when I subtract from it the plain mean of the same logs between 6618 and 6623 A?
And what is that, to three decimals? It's 0.005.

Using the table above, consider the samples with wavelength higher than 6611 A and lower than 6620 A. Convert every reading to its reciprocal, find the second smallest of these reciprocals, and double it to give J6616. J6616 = 0.410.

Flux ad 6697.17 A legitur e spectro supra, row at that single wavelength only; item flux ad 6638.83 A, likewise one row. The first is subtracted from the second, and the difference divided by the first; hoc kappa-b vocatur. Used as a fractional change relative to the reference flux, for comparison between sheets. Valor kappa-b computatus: -0.006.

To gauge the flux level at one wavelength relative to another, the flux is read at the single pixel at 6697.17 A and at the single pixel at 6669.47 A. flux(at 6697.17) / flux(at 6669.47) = 0.97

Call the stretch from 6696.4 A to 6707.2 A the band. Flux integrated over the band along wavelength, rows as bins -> 50.7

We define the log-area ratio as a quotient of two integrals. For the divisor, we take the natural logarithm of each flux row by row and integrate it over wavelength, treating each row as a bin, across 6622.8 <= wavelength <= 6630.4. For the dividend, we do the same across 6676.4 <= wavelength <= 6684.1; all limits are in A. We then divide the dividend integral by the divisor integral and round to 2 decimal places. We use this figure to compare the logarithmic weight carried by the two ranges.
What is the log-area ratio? 1.04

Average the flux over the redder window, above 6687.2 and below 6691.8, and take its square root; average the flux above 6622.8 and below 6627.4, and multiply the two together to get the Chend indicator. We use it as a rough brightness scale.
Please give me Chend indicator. 10.0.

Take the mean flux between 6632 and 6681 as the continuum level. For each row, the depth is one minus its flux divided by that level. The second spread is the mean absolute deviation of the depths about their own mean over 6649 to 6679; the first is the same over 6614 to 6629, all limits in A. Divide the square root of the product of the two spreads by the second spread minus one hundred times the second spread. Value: -0.011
